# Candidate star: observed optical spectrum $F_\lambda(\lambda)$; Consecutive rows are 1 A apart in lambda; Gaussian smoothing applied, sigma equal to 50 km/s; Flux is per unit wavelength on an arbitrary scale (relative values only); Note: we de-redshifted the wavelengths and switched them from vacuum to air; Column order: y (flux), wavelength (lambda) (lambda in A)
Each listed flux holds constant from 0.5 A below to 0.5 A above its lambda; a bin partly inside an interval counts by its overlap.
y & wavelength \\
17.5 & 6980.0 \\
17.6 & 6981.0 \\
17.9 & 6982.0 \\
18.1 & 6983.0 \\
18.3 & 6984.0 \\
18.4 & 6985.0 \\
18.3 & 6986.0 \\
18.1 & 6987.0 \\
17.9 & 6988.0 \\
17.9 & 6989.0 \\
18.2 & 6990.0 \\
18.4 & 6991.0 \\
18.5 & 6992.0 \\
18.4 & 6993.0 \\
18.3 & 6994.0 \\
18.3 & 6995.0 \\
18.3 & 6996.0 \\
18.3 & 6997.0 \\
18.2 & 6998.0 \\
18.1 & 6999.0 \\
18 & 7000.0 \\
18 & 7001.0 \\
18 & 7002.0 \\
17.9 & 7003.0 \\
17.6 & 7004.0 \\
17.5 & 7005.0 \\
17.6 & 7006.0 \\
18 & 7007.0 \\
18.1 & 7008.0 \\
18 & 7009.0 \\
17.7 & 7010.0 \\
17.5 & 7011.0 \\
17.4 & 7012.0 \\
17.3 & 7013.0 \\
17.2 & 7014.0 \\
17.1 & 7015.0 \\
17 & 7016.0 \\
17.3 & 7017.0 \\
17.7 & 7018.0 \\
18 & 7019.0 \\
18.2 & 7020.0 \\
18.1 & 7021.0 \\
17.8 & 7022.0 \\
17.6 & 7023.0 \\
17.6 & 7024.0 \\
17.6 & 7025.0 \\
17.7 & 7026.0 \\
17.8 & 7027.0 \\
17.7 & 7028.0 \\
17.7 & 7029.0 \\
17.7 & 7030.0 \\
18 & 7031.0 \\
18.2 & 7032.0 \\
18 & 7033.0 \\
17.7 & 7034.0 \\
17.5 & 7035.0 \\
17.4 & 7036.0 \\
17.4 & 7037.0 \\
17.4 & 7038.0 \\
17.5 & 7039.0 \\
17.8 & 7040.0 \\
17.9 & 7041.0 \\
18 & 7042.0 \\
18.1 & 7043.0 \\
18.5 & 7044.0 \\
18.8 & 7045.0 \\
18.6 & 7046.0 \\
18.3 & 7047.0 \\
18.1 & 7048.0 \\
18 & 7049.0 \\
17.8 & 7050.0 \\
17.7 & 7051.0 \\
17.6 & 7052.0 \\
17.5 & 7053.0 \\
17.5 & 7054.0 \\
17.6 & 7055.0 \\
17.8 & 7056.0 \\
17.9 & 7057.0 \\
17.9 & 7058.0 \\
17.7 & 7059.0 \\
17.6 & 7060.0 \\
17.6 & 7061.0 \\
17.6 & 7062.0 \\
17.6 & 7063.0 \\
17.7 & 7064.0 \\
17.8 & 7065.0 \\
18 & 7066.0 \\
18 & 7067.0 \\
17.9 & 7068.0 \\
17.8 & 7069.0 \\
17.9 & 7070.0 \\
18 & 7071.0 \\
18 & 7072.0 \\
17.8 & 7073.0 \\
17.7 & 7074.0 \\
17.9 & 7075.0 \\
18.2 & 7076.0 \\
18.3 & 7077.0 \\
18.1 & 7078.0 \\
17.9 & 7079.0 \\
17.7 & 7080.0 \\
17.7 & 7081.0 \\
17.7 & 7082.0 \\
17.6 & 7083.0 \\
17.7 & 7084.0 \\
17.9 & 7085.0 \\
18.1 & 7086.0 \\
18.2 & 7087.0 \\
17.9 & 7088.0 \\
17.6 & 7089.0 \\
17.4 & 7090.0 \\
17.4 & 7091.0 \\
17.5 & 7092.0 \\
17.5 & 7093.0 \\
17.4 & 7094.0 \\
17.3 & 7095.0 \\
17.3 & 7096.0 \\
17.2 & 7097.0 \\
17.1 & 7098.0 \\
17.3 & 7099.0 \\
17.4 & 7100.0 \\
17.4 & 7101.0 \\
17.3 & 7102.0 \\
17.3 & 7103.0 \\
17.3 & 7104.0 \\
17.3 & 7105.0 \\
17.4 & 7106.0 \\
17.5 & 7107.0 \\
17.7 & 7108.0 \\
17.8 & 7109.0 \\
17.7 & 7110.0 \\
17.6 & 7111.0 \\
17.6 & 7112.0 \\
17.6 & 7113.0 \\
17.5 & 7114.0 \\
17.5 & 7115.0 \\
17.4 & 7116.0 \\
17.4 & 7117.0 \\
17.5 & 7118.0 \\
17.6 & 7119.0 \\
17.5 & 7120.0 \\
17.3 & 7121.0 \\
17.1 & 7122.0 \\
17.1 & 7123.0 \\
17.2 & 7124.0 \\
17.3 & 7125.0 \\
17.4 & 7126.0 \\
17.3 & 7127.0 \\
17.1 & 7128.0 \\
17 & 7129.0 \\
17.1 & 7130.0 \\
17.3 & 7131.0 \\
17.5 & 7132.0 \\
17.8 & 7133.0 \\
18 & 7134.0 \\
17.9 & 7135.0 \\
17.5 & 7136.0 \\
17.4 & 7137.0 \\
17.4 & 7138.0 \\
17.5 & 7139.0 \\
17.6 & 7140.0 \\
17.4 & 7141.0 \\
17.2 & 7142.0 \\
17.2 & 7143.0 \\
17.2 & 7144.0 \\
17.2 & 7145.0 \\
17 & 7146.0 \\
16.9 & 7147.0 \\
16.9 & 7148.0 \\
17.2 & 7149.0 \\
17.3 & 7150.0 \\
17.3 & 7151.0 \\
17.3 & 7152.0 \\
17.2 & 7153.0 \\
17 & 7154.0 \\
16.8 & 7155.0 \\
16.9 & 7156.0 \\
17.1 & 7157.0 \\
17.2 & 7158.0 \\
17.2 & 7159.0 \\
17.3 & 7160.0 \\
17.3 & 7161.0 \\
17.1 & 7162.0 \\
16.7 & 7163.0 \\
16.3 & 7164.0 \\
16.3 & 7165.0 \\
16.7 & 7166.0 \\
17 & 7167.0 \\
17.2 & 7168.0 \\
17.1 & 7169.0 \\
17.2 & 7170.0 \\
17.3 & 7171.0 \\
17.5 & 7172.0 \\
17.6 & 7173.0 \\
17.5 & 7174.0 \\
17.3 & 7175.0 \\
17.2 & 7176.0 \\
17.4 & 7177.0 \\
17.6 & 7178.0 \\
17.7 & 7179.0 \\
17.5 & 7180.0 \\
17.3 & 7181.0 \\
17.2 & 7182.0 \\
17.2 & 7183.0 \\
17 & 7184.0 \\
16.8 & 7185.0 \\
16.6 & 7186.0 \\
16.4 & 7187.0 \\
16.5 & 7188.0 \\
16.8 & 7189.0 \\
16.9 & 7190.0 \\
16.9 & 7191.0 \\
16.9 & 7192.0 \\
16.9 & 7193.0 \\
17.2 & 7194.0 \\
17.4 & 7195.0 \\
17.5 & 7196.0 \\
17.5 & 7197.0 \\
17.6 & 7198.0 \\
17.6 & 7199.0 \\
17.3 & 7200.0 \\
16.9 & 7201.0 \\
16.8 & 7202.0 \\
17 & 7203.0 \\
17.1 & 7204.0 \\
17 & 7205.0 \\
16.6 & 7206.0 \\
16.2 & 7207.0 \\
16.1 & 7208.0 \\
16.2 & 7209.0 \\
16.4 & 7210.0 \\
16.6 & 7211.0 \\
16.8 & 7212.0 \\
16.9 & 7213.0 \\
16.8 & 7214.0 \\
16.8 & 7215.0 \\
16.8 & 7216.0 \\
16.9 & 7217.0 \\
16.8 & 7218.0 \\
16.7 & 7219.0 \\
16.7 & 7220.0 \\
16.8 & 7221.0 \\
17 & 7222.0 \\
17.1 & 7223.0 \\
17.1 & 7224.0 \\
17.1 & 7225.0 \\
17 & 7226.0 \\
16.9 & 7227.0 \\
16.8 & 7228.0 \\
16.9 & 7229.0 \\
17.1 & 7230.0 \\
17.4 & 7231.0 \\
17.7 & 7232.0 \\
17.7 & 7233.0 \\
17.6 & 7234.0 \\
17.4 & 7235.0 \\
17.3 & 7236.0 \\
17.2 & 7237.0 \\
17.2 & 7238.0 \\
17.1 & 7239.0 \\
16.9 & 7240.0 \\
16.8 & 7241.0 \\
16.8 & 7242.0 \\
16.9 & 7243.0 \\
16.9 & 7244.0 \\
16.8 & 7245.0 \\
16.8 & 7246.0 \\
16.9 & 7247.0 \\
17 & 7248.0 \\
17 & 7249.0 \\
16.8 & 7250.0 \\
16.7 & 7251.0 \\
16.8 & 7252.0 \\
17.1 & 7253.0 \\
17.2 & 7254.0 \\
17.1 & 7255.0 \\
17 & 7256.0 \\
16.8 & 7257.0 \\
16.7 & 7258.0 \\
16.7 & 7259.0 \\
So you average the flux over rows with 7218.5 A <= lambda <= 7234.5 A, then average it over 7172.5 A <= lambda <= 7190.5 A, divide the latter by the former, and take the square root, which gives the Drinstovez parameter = 1.00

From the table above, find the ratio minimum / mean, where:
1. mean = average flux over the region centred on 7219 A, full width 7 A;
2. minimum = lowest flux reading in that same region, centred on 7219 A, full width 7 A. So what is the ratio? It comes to 0.993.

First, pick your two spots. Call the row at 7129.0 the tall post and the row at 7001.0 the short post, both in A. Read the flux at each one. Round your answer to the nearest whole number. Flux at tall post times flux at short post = 306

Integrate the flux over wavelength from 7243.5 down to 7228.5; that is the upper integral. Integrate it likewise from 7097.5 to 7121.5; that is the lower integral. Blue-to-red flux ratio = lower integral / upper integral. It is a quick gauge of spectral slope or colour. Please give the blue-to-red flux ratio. 1.6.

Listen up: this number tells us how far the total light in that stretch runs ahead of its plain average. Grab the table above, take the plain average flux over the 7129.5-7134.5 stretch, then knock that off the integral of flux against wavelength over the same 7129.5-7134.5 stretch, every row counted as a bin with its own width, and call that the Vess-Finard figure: 70.2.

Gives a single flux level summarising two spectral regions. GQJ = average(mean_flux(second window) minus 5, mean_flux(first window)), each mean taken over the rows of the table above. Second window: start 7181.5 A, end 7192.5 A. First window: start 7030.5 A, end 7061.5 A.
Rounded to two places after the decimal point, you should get 14.84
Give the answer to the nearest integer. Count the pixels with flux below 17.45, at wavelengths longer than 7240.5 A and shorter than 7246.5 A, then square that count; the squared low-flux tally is 36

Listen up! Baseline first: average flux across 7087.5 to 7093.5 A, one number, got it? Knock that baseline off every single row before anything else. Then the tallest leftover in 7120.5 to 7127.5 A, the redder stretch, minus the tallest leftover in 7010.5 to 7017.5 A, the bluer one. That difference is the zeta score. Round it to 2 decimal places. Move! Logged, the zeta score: -0.10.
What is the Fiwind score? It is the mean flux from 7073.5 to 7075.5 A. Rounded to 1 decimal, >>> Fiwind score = 17.8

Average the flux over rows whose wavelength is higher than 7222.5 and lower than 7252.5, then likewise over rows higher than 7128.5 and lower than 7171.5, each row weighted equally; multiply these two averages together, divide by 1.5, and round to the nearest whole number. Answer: 195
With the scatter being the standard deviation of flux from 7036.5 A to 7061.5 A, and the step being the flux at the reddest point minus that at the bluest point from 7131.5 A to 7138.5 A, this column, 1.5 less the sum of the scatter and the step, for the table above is 1.23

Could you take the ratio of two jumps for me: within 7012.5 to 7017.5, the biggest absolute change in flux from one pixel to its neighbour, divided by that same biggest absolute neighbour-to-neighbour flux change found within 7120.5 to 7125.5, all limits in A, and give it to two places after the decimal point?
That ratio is 1.50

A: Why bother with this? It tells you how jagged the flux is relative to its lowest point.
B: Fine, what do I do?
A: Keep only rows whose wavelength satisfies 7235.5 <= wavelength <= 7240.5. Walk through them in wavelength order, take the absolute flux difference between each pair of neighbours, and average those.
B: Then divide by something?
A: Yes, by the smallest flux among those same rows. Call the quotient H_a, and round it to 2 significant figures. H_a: 0.0059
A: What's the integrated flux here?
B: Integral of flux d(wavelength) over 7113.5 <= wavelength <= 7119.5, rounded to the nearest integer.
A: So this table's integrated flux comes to 105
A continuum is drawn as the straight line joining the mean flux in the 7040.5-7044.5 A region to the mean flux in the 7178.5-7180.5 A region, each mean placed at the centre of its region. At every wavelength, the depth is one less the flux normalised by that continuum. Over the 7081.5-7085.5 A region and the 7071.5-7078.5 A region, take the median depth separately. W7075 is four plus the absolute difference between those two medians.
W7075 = 4.01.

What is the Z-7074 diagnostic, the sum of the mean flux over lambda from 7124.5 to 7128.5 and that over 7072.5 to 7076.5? 35.2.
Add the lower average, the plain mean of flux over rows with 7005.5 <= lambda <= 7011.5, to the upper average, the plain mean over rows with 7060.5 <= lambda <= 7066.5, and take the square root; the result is 5.961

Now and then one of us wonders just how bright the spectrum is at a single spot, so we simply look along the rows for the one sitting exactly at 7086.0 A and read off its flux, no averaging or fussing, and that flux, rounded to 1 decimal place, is 18.1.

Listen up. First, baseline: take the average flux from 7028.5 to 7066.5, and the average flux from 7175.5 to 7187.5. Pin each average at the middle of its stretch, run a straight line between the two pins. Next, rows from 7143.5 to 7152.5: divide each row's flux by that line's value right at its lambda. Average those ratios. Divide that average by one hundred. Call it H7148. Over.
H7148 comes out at 0.0099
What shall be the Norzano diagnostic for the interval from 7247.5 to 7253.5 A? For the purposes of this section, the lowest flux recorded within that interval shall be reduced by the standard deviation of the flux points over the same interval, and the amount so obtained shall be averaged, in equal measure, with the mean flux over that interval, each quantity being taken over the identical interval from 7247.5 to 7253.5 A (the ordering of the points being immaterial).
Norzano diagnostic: 16.7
